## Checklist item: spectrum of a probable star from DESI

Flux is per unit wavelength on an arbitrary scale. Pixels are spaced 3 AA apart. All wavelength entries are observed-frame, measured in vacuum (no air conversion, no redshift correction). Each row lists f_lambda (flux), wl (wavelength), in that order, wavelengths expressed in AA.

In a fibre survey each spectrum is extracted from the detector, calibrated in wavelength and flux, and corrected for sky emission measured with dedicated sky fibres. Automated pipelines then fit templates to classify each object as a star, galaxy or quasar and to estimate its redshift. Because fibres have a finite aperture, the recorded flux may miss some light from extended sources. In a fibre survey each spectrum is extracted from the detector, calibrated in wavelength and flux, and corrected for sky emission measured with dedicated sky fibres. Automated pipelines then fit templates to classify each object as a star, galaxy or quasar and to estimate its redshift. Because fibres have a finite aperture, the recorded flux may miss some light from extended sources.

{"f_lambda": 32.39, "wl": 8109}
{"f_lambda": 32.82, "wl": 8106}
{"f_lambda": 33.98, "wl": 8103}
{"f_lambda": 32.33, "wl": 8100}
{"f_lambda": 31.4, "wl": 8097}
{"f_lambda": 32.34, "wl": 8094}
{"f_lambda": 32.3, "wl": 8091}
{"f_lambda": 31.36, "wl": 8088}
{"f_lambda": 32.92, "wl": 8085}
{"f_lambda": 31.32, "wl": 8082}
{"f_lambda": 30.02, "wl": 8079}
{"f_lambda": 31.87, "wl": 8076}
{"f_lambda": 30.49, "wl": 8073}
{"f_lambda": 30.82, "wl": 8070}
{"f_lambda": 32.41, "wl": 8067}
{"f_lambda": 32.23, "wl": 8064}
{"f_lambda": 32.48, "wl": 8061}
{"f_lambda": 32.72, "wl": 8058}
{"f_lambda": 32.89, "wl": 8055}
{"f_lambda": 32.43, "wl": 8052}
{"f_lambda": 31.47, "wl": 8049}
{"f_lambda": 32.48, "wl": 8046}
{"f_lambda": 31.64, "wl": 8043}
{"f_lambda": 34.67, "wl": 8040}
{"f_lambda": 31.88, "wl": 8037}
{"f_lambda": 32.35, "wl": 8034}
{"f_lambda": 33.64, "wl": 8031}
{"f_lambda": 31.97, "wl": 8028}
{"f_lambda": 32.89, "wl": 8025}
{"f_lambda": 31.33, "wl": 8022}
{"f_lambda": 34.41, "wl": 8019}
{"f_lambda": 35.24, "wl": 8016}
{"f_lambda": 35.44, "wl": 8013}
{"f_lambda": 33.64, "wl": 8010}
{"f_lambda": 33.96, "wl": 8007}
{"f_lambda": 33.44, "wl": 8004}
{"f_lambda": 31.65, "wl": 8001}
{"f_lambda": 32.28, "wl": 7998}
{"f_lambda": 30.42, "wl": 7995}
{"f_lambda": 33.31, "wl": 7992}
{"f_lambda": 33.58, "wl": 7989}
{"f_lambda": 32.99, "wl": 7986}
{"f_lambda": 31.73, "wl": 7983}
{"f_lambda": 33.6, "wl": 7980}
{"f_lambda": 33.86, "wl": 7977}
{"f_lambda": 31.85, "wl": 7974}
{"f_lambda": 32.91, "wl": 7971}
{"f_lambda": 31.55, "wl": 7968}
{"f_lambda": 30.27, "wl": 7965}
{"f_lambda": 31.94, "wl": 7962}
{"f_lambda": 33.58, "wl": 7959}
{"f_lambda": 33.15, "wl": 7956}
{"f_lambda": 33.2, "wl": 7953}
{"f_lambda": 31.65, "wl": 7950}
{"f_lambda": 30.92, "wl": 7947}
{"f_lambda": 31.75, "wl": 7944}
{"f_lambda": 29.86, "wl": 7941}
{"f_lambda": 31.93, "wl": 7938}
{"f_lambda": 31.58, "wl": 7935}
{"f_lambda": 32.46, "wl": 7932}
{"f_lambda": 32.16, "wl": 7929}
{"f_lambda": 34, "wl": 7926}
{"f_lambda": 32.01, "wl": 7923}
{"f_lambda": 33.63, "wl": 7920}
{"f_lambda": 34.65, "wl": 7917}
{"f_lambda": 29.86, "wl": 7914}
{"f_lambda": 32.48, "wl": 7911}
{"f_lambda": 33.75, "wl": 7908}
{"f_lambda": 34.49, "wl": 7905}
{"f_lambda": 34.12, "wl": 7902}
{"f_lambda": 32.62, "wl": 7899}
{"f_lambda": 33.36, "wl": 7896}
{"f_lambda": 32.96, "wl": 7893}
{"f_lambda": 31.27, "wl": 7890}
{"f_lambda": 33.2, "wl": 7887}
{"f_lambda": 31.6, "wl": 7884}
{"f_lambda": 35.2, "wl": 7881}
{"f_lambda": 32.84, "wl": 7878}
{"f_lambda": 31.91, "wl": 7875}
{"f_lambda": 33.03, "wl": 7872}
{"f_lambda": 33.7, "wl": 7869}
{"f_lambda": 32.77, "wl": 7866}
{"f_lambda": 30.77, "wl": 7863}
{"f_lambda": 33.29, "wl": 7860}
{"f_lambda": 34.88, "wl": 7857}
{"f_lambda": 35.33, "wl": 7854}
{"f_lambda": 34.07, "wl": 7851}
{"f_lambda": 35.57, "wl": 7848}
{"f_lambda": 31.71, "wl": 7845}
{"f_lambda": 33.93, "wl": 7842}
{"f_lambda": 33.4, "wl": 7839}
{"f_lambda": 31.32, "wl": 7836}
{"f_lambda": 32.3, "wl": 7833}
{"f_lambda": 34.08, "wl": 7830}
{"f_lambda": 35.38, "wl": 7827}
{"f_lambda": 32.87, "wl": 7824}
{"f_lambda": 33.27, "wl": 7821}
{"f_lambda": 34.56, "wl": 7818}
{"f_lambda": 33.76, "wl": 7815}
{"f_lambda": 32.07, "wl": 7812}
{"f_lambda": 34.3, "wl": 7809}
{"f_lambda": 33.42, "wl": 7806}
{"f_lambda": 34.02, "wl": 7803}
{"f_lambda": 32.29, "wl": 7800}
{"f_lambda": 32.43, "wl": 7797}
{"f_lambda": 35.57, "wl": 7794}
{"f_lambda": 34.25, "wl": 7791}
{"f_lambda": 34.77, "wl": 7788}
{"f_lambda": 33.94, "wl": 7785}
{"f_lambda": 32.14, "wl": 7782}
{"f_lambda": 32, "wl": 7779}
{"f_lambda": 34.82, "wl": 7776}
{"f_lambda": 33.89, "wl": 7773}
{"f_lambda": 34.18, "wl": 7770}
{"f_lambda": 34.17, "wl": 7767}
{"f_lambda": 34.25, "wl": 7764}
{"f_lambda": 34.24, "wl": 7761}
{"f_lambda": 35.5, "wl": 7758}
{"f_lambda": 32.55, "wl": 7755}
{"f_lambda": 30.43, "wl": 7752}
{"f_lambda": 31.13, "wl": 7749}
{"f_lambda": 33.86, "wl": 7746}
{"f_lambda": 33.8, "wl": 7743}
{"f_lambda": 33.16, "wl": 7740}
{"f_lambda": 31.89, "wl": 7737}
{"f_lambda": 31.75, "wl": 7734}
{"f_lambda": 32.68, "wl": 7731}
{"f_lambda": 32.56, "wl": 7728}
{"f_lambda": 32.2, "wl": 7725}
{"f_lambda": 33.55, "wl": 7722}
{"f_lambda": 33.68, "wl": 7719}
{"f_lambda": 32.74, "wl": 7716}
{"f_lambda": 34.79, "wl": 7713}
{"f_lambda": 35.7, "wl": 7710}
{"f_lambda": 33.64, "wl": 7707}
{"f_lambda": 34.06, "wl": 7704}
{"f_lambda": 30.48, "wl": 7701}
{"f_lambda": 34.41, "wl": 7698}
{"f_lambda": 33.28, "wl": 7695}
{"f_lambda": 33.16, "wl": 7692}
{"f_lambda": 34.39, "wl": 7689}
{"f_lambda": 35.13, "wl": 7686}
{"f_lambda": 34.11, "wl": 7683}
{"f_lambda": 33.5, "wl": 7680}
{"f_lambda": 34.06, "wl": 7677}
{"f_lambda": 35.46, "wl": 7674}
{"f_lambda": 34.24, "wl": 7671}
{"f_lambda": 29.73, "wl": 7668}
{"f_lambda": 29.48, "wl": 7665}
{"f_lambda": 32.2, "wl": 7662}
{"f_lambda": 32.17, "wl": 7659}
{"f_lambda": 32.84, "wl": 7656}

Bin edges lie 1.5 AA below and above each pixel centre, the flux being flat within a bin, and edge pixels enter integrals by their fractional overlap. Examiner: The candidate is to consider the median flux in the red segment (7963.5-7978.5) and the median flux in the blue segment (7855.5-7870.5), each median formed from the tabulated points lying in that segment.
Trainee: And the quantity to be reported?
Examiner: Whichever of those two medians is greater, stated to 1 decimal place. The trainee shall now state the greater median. 33.3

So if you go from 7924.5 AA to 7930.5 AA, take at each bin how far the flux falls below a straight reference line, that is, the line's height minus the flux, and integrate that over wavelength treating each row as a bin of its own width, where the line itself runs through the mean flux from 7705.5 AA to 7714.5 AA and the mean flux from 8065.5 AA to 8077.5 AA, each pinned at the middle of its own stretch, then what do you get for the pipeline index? -2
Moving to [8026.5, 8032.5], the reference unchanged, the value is -6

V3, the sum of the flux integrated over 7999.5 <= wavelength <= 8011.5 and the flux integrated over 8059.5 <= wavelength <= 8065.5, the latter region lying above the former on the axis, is 592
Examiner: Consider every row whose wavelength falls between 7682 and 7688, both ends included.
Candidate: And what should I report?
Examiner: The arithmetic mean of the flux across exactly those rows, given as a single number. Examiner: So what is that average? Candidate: 34.6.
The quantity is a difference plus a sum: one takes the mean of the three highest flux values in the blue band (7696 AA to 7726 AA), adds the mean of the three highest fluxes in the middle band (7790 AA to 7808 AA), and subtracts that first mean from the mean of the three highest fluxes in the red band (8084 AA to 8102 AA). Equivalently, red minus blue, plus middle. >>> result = 32.2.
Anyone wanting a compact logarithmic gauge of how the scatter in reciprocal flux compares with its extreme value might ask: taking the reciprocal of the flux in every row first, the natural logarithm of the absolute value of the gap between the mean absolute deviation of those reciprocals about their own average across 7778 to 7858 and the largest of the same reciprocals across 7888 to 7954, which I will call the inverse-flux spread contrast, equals -3.42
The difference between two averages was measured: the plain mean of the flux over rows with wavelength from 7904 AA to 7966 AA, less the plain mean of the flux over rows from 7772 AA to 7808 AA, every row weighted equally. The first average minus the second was -1.3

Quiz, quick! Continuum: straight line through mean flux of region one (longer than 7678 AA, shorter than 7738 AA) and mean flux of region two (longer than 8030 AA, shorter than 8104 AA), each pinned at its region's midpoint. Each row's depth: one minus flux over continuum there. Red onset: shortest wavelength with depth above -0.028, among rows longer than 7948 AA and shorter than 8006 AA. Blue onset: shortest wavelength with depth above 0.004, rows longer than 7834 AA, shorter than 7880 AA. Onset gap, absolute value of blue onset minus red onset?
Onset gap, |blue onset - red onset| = 114 AA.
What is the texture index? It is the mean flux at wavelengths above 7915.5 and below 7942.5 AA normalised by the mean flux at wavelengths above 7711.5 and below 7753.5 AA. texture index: 0.99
